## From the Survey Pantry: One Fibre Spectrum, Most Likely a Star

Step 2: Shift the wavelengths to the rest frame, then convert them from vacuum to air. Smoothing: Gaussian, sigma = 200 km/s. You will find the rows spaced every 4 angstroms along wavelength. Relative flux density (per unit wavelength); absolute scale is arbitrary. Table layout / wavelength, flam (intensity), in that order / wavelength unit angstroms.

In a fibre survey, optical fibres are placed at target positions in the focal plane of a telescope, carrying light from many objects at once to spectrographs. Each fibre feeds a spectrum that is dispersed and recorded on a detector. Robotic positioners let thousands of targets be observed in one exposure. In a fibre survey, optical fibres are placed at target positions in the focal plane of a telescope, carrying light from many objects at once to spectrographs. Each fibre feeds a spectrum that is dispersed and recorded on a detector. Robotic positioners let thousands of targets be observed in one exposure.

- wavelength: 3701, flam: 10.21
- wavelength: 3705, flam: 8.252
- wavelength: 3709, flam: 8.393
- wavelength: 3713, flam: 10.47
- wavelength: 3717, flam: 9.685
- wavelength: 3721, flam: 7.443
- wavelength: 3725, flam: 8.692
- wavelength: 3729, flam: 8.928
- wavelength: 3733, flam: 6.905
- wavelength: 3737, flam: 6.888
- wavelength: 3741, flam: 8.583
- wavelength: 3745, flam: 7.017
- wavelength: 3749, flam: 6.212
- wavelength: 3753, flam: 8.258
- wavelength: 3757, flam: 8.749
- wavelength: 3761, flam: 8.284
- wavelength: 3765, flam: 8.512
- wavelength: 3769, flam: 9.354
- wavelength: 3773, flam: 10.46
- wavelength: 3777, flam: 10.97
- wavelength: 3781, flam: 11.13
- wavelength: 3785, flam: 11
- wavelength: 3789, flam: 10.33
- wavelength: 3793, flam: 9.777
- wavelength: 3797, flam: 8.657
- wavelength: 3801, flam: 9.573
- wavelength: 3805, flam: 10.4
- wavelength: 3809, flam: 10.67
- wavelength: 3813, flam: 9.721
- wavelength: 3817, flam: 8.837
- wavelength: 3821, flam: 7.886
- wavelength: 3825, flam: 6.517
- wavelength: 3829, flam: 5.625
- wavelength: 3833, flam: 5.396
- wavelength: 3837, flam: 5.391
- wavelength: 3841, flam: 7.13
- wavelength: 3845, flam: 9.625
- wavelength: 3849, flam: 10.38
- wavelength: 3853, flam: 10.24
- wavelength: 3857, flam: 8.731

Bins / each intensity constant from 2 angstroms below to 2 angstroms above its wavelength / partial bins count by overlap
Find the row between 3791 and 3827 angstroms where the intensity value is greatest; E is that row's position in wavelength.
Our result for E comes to 3809 angstroms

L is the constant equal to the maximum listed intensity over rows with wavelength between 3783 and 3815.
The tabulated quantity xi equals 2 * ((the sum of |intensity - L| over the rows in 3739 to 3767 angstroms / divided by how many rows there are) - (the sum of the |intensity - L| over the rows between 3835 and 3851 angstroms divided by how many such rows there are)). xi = 0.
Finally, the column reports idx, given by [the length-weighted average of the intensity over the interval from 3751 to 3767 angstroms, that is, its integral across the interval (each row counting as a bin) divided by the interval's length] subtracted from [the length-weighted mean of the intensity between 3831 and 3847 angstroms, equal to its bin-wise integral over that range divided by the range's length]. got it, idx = -1.6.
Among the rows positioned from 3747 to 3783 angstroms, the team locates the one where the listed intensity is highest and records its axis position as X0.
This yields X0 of 3781 angstroms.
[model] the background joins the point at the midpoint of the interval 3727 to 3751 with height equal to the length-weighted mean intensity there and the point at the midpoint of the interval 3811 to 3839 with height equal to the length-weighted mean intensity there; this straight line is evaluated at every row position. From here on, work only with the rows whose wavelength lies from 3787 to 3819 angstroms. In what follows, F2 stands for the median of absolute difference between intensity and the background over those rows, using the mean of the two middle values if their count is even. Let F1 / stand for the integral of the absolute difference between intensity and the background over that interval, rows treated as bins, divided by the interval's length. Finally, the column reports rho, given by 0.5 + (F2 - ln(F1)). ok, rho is 2.1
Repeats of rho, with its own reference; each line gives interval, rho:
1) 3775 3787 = 2.9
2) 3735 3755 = 1.6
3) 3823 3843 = 1.8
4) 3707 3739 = 1.3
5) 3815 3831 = 1.5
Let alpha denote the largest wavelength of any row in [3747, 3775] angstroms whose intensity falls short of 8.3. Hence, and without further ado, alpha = 3761 angstroms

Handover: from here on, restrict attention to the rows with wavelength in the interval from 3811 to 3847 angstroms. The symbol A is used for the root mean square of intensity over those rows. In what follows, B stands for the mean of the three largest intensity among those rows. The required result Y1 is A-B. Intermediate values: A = 7.5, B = 9.4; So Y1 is -1.9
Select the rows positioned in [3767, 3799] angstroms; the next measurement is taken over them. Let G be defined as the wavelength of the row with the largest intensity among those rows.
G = 3781 angstroms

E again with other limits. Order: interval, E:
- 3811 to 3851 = 3849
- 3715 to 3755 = 3717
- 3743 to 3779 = 3777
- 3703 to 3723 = 3713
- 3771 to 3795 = 3781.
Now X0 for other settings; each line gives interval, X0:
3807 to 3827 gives 3809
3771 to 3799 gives 3781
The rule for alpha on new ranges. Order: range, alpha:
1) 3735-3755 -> 3753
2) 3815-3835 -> 3833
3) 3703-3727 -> 3721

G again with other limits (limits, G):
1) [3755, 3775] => 3773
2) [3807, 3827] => 3809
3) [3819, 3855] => 3849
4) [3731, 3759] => 3757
